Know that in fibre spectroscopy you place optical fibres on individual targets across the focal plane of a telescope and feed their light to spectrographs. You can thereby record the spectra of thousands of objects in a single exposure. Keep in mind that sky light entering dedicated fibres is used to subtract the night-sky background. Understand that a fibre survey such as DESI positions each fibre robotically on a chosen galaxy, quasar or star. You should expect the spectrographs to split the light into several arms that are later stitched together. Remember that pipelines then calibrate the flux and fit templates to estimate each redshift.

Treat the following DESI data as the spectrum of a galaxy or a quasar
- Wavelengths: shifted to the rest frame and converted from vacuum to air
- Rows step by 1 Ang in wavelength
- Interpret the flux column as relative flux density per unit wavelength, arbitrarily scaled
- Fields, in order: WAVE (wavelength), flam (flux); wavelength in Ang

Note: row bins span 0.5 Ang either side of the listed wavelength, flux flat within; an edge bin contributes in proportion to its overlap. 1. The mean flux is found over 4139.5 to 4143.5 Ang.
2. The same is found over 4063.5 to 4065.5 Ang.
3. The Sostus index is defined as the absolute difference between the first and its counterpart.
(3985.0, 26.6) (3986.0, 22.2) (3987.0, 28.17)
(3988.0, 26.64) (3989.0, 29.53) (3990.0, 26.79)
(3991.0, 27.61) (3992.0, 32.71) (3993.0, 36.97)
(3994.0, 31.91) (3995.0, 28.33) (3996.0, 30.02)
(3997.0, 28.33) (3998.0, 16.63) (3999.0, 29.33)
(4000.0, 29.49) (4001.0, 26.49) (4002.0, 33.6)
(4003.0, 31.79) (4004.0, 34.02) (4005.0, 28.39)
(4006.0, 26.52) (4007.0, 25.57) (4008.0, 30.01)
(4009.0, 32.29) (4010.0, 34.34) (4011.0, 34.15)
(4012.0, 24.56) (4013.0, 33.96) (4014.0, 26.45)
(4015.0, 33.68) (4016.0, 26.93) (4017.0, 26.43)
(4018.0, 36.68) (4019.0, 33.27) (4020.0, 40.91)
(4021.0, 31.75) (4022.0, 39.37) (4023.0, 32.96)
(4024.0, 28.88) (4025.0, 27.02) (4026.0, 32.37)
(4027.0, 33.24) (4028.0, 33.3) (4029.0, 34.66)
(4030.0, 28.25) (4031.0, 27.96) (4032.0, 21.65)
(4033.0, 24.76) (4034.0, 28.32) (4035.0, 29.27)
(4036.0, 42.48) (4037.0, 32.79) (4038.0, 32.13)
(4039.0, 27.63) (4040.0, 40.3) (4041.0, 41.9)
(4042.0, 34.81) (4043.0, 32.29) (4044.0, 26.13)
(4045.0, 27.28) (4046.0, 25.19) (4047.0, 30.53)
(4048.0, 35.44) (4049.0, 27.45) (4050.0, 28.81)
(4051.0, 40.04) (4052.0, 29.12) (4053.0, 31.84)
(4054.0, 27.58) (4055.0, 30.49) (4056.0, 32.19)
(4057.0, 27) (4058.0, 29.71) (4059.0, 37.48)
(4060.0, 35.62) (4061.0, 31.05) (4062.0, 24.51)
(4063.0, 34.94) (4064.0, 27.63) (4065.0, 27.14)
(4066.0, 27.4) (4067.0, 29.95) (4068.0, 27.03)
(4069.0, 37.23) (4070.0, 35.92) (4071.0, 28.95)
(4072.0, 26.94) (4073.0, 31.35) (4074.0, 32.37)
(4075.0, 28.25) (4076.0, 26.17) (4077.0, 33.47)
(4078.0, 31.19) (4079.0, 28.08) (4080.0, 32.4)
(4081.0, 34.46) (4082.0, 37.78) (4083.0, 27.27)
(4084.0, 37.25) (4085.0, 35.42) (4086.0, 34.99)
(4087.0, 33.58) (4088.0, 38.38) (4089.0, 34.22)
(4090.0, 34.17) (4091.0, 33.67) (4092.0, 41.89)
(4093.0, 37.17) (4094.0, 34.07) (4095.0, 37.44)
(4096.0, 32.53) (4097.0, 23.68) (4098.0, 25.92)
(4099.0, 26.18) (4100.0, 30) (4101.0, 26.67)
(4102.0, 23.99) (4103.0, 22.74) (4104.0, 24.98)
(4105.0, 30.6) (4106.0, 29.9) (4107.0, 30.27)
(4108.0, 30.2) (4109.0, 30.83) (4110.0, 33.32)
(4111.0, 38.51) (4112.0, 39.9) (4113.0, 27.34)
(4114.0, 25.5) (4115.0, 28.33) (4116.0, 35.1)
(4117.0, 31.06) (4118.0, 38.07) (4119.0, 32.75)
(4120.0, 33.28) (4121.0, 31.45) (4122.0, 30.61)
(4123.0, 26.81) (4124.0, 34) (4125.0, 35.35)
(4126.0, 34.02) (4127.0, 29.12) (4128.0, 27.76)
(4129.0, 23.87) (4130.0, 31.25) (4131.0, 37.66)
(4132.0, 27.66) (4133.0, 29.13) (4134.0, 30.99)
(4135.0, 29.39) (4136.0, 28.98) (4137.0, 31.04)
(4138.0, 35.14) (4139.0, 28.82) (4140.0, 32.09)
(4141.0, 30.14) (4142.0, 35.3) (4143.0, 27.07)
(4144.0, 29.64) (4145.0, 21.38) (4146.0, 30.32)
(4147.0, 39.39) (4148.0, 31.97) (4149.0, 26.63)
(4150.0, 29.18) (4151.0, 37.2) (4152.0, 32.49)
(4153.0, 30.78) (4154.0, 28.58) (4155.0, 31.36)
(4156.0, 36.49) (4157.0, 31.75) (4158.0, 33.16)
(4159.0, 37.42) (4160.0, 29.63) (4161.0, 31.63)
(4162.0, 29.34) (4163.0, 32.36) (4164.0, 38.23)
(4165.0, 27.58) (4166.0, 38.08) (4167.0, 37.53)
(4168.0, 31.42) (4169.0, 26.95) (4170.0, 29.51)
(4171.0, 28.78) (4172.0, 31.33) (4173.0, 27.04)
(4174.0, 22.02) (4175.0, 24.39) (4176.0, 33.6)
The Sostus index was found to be 3.8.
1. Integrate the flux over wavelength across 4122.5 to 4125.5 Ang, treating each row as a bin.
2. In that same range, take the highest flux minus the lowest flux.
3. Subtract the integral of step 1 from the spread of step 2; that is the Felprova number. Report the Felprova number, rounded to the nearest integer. -88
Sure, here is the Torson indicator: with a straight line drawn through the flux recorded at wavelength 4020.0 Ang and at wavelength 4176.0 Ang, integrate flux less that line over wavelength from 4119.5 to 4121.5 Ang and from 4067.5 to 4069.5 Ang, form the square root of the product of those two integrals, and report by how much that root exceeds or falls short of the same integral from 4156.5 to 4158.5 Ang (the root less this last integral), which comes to 14.0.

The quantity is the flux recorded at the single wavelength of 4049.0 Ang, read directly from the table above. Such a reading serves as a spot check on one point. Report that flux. 27.45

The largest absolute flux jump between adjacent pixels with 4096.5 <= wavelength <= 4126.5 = 12.6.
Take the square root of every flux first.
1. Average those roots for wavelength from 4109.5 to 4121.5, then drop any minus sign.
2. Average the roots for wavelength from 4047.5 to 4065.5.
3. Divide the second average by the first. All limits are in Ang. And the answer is 0.97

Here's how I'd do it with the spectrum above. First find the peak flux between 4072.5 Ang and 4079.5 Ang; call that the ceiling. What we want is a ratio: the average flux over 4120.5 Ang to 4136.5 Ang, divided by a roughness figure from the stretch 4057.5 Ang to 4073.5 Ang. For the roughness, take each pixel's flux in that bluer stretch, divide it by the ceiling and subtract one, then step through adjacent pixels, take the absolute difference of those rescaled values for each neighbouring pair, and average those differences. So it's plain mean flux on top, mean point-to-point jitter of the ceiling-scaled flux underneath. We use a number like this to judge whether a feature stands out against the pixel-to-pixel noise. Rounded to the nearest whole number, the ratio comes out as 220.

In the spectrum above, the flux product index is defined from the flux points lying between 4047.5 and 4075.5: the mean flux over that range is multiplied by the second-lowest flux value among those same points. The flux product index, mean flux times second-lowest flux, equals 831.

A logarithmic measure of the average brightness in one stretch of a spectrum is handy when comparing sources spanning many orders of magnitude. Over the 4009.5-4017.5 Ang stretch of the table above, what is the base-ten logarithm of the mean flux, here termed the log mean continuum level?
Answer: 1.478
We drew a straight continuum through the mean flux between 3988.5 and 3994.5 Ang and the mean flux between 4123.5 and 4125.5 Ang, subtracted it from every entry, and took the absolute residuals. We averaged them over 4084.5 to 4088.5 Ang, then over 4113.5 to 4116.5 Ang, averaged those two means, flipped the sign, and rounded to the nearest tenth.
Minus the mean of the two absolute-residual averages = -3.6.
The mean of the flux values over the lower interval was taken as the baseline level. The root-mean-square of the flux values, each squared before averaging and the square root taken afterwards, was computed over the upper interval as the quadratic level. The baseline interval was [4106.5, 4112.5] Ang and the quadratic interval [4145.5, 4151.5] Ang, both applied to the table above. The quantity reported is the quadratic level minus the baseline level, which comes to -1.1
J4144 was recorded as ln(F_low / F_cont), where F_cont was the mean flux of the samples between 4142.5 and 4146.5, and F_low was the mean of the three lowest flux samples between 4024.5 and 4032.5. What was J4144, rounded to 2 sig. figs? -0.059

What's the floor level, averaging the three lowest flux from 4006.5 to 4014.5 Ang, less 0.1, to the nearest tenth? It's 25.4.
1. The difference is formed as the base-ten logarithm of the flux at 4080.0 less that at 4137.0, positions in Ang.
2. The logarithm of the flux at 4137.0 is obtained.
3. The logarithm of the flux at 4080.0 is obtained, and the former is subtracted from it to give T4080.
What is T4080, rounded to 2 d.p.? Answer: 0.02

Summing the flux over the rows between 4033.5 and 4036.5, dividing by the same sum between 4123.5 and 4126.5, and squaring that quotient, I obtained 0.94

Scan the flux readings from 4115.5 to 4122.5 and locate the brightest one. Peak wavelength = 4118.0 Ang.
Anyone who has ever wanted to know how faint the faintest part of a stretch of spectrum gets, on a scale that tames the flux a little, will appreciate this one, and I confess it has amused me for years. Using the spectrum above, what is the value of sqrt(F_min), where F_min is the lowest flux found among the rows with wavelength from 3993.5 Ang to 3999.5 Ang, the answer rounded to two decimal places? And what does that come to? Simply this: 4.08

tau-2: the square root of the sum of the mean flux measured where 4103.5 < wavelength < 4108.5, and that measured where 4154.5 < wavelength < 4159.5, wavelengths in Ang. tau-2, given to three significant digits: 7.95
